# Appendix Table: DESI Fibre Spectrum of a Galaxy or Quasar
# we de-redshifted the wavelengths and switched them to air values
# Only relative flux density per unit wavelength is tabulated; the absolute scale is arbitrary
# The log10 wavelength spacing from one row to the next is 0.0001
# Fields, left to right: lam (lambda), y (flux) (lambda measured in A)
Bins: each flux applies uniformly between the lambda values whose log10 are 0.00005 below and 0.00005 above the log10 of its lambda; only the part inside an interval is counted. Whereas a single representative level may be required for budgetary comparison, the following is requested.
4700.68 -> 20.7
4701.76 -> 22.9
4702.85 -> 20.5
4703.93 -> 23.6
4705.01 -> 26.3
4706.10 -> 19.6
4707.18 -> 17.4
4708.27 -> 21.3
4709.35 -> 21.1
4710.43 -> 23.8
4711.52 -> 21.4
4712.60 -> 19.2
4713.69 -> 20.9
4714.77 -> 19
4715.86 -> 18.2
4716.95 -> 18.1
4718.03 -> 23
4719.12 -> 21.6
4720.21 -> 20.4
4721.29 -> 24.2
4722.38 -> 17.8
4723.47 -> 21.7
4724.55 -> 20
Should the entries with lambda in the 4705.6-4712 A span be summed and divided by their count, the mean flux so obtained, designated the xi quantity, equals 20.8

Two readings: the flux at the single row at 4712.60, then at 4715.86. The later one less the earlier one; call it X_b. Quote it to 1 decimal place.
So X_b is -1.0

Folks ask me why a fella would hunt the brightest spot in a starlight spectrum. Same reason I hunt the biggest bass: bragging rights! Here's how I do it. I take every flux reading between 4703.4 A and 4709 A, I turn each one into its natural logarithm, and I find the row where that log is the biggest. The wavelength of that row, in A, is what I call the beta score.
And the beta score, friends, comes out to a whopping 4705.01 A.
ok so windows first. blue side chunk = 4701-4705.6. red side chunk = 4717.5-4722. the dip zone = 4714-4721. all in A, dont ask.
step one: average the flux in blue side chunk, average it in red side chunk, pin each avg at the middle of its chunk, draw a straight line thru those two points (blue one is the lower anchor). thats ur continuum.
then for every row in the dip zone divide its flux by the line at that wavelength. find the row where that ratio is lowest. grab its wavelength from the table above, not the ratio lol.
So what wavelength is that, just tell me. 4716.95 A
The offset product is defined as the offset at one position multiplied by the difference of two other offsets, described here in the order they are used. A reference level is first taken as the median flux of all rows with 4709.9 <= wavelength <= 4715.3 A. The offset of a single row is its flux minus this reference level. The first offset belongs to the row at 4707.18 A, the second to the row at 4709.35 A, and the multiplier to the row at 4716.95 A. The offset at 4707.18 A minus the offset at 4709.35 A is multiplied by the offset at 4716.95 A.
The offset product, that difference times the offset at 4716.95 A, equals 10.4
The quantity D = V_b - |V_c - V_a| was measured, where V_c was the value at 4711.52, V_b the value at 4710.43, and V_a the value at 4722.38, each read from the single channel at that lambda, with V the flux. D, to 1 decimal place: 20.2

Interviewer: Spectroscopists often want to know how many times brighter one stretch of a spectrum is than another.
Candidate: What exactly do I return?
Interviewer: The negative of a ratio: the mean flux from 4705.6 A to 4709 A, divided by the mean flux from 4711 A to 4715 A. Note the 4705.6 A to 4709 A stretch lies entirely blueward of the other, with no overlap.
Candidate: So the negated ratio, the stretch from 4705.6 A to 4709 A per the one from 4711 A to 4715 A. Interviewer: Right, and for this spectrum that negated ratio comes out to -0.97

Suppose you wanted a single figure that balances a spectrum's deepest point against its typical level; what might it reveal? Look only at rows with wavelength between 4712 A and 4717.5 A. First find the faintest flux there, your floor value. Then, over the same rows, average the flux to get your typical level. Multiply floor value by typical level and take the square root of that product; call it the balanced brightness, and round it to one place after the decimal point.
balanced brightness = 18.6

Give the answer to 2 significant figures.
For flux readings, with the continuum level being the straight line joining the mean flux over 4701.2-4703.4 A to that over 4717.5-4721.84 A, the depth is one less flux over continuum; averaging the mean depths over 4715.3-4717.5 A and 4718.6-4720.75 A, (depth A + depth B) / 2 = 0.12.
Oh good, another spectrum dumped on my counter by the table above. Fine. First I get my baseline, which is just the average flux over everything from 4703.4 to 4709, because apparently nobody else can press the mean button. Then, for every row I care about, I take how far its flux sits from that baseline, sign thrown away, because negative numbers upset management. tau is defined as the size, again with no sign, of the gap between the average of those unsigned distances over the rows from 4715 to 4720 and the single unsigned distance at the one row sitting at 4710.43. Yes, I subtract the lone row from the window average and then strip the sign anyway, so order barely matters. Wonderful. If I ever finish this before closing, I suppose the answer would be 0.1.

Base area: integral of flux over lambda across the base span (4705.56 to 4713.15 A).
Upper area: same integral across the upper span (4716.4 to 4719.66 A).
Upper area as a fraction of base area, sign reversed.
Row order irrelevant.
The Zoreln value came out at -0.437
